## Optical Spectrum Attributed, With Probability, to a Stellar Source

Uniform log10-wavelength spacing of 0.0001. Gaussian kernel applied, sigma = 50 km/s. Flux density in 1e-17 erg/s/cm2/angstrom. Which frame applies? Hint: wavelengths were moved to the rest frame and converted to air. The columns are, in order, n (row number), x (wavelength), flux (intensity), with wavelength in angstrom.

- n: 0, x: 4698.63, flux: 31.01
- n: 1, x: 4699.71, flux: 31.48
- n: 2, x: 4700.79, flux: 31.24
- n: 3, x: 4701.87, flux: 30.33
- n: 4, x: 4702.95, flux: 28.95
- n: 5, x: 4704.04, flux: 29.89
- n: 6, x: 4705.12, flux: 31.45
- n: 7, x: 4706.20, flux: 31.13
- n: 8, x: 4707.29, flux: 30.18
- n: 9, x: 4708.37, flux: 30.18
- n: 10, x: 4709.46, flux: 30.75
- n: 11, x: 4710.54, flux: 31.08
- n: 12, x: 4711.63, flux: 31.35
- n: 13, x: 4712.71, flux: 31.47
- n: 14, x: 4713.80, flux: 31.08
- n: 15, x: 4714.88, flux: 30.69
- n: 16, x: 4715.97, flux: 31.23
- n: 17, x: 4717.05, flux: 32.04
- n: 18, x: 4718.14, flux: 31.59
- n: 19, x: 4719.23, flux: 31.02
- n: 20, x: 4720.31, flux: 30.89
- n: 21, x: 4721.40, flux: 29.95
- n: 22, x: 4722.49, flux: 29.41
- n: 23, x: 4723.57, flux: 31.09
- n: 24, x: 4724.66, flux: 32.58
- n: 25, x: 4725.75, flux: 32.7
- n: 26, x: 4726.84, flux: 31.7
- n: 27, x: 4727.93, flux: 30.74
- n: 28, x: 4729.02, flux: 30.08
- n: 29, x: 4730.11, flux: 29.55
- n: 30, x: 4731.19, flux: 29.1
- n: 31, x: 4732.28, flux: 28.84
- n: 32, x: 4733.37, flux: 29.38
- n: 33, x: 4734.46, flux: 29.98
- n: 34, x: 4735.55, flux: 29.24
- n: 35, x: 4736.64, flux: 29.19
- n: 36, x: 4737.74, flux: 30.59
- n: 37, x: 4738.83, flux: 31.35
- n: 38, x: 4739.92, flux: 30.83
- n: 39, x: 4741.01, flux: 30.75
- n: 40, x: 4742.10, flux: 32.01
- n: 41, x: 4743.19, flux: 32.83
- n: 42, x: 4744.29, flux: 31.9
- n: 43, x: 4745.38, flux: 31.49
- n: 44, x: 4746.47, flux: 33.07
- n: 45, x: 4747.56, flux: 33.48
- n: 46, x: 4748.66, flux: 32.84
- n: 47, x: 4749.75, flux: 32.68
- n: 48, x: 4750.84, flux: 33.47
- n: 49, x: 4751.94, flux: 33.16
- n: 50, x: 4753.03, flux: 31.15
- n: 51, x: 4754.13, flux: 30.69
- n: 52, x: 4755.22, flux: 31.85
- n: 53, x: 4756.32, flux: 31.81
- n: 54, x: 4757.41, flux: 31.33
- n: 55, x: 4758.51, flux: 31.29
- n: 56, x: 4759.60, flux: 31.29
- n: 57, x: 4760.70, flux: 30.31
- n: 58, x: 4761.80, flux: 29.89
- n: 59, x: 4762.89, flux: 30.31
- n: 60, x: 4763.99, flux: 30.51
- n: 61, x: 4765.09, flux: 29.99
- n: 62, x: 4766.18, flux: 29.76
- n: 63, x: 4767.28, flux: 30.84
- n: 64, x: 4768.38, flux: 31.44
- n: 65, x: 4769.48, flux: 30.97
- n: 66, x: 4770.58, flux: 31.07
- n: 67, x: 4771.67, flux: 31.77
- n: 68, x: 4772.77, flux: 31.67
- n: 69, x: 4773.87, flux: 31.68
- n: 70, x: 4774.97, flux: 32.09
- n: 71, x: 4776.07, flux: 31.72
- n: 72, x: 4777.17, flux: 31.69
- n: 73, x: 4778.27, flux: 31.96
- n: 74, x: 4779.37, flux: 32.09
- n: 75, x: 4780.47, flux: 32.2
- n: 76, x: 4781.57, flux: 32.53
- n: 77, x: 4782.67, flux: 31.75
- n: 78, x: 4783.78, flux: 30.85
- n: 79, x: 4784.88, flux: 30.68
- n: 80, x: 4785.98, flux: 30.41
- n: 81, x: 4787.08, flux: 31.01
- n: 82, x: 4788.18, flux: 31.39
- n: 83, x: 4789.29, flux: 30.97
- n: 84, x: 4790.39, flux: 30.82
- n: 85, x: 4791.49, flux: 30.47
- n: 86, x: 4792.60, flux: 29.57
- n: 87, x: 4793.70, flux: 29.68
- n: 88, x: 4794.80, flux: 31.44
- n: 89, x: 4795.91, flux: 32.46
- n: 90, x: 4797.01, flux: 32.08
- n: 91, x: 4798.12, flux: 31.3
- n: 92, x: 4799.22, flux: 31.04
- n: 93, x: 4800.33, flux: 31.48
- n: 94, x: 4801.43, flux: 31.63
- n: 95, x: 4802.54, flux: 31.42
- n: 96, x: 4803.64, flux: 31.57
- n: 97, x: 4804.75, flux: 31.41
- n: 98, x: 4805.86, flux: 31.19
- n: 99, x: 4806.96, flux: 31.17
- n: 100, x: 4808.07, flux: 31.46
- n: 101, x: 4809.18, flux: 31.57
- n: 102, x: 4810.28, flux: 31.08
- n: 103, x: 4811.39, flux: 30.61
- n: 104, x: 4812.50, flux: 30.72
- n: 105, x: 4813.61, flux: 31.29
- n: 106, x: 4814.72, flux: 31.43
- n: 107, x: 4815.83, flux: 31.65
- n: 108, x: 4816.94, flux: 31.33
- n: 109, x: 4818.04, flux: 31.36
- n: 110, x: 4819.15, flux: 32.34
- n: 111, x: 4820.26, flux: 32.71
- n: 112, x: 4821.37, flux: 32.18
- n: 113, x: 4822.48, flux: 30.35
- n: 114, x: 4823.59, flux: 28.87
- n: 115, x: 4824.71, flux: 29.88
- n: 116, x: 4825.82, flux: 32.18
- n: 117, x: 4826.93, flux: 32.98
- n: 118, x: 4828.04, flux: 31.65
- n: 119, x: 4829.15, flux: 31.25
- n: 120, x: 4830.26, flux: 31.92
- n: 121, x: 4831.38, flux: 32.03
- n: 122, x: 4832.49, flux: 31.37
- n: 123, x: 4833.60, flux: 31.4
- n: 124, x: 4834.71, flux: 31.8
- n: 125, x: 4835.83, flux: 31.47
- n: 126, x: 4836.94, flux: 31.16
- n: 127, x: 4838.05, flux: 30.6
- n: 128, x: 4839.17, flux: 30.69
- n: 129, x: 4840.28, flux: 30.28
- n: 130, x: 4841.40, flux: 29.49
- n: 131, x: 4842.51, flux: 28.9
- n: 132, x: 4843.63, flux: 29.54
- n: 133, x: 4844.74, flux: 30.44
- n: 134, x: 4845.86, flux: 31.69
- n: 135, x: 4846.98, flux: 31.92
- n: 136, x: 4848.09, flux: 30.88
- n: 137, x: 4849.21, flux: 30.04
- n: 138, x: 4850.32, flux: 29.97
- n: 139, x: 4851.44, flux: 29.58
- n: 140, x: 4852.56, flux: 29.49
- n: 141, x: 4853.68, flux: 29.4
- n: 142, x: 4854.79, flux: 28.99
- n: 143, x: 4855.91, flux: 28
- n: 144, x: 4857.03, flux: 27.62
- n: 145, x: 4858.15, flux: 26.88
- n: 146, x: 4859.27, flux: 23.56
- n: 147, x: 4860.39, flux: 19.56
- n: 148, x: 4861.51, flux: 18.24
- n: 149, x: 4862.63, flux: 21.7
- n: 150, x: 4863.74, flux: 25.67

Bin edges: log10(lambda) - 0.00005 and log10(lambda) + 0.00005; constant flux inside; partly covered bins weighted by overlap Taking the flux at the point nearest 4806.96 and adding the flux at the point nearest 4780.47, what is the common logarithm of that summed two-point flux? 1.802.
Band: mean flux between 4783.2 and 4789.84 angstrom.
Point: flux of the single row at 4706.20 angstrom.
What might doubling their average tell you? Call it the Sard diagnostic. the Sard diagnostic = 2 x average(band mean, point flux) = 62.0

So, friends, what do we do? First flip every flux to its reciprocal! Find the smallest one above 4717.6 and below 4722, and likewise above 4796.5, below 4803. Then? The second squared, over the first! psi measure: 0.0307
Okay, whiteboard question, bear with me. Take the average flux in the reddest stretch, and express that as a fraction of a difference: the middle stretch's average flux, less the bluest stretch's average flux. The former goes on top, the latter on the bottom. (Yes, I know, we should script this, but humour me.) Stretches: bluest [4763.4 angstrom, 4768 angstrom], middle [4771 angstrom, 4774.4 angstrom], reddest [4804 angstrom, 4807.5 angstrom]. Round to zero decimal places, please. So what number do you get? 22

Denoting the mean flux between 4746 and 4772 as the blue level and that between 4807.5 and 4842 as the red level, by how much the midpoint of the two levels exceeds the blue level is -0.10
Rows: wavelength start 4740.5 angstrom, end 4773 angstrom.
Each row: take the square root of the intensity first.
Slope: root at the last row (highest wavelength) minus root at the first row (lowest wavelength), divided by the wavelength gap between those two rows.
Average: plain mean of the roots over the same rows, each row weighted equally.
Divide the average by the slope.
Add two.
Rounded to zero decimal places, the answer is 2167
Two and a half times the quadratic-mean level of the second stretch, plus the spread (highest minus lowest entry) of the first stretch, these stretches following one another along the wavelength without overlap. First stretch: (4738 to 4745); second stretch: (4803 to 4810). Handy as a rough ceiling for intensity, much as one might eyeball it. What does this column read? 80.6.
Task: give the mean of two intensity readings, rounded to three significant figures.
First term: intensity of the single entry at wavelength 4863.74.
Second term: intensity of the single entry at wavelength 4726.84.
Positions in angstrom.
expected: 28.7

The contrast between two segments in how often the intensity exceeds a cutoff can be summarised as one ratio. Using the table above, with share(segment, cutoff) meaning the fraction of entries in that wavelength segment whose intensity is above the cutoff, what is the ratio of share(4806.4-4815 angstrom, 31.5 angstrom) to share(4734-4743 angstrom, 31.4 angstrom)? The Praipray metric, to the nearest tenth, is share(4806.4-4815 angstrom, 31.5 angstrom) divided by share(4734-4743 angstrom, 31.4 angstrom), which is 1.0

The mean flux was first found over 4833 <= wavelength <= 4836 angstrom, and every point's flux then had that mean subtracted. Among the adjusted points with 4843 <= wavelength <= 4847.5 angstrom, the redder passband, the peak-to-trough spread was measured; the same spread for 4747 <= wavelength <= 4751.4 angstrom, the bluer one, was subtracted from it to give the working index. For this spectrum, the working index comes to 1.6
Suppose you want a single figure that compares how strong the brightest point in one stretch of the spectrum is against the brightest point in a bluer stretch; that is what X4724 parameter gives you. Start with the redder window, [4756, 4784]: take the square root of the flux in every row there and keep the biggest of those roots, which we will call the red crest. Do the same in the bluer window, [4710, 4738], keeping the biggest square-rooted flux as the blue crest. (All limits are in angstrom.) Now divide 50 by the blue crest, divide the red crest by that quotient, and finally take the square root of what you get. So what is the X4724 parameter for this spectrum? 0.808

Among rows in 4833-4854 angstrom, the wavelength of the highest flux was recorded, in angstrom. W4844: 4846.98 angstrom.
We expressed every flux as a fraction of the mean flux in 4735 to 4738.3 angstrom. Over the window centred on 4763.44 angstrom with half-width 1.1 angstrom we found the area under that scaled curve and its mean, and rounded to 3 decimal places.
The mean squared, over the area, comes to 0.467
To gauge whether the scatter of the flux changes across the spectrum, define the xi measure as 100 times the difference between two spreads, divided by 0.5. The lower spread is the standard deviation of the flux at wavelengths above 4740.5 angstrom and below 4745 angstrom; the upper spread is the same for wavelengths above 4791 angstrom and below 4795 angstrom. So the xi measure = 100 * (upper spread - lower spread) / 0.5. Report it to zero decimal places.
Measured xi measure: 2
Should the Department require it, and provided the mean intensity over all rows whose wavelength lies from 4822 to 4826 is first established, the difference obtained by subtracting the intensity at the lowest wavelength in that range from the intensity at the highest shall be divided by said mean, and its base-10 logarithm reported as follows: -1.2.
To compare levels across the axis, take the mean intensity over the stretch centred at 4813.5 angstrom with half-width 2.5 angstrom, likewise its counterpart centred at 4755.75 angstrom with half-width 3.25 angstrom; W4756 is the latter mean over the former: 1.01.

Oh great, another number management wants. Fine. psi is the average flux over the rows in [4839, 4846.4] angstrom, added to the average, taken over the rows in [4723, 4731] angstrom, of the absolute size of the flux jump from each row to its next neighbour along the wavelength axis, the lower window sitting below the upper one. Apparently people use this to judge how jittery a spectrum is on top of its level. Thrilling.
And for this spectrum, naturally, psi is 31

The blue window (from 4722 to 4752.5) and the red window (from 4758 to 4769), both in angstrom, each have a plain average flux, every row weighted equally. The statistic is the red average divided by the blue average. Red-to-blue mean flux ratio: 0.979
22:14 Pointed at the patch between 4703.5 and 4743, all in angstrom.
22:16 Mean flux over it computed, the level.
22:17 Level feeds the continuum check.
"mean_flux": 30.7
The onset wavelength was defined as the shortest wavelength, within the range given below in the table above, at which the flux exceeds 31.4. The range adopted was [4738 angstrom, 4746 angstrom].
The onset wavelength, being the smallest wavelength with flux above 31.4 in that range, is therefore 4742.10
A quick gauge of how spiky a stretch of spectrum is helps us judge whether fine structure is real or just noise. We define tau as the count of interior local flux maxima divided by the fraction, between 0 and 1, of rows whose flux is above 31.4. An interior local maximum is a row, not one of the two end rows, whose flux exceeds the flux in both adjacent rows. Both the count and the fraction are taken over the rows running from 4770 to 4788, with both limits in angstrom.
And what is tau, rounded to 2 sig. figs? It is 4.4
